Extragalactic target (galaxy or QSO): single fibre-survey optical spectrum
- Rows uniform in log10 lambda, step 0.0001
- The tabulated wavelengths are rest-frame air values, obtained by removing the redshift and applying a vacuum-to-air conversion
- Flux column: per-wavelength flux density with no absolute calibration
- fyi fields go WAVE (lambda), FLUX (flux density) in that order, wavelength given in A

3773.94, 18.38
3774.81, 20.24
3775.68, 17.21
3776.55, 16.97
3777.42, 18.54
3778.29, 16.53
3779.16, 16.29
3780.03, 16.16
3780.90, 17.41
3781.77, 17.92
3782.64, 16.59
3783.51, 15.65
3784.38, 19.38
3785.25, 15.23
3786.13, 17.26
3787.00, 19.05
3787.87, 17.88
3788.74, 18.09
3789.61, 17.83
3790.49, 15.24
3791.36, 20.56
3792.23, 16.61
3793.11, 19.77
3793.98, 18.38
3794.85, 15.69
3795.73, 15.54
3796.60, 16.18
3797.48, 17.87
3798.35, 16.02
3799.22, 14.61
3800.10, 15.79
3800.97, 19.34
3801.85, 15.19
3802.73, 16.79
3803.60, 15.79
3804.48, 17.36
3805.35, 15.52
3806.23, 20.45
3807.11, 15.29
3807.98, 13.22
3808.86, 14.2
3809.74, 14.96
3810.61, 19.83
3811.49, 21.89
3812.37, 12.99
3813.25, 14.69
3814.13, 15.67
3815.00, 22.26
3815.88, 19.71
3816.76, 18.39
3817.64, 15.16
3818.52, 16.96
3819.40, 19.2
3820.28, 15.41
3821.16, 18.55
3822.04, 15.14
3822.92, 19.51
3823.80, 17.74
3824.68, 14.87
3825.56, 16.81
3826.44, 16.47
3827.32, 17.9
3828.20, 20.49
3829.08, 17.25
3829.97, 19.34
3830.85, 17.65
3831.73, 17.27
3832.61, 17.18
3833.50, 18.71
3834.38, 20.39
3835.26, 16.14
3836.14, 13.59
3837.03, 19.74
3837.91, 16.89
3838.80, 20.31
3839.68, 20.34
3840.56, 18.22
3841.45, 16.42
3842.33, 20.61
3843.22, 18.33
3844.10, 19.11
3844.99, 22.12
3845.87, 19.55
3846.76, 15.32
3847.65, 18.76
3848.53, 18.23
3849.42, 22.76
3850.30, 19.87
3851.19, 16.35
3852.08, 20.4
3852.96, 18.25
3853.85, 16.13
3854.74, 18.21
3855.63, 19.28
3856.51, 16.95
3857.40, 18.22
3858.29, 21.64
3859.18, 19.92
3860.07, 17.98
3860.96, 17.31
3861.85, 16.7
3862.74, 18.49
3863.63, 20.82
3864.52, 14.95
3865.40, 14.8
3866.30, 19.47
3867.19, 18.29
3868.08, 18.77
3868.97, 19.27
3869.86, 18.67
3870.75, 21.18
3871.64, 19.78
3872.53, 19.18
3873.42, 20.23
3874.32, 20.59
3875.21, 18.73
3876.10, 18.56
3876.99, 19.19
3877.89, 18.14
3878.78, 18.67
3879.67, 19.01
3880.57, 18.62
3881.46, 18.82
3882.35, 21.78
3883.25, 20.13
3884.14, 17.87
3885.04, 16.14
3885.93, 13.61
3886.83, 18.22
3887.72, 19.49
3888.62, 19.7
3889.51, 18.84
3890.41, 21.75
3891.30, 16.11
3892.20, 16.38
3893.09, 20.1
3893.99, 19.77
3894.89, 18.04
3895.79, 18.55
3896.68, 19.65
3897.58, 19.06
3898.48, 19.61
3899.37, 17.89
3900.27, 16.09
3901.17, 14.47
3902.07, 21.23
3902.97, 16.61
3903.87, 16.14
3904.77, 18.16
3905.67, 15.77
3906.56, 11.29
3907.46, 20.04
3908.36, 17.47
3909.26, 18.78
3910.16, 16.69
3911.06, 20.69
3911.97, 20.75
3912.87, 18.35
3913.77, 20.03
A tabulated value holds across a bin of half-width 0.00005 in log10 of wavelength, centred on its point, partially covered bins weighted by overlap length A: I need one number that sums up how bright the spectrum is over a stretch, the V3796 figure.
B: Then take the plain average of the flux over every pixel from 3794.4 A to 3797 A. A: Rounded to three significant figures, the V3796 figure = 15.8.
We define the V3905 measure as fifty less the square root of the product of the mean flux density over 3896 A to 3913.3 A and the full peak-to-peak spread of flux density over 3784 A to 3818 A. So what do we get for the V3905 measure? 37.1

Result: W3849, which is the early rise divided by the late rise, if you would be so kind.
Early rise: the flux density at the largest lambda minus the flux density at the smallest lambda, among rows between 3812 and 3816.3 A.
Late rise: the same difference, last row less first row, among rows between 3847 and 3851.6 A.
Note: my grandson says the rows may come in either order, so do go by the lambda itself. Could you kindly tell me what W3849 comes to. -3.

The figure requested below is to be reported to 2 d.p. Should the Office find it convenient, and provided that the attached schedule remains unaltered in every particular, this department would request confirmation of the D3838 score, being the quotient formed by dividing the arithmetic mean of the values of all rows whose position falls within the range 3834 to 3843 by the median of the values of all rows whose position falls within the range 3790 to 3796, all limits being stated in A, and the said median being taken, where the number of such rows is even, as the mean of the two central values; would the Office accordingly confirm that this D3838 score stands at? 1.10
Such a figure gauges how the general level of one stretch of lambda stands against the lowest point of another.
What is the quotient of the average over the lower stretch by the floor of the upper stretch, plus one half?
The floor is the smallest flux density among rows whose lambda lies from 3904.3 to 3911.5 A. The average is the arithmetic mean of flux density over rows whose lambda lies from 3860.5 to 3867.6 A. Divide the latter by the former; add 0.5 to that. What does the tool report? 2.06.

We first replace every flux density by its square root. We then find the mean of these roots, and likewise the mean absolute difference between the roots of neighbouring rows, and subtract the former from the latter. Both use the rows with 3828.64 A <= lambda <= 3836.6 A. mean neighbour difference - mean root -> -4.0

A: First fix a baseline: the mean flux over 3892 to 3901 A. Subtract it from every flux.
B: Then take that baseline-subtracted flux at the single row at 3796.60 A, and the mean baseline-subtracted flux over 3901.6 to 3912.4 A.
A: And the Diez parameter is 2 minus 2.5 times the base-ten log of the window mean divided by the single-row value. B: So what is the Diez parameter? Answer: 3.3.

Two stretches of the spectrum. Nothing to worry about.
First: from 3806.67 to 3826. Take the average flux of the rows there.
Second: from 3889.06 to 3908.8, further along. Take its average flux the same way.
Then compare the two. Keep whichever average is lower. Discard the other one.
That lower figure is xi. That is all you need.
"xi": 16.9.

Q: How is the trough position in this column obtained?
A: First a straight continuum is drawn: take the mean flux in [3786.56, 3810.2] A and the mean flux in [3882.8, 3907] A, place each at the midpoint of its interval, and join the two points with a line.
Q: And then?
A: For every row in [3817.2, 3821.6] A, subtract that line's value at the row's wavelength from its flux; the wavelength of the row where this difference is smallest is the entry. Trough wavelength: 3817.64 A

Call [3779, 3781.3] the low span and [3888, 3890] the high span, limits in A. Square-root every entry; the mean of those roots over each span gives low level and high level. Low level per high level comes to 0.93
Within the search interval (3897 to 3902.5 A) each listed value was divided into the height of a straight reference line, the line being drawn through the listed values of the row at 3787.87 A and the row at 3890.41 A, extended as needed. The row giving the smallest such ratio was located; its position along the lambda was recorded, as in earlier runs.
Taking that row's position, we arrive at 3902.07 A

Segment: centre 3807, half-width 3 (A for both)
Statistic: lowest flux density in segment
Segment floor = 13.22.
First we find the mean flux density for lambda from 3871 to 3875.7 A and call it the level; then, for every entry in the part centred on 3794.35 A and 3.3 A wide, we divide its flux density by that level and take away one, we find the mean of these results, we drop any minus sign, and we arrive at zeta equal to 0.12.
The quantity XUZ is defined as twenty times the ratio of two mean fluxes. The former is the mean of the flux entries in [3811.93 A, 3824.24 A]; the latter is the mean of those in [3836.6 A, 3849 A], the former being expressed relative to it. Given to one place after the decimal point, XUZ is 18.3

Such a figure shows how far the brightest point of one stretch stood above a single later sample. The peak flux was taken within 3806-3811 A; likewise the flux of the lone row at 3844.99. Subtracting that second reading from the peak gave -1.7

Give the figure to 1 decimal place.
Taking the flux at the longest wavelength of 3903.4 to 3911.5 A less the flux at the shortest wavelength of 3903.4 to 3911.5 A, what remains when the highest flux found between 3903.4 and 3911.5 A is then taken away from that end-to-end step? -16.1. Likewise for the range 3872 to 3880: -20.8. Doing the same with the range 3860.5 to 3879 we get -19.8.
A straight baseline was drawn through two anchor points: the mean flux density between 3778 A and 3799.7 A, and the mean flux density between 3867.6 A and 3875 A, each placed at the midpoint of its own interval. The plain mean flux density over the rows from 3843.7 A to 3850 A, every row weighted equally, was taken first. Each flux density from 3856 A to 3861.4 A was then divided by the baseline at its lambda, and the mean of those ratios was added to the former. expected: 20.4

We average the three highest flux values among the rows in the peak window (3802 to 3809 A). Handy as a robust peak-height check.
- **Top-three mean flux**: 18.2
